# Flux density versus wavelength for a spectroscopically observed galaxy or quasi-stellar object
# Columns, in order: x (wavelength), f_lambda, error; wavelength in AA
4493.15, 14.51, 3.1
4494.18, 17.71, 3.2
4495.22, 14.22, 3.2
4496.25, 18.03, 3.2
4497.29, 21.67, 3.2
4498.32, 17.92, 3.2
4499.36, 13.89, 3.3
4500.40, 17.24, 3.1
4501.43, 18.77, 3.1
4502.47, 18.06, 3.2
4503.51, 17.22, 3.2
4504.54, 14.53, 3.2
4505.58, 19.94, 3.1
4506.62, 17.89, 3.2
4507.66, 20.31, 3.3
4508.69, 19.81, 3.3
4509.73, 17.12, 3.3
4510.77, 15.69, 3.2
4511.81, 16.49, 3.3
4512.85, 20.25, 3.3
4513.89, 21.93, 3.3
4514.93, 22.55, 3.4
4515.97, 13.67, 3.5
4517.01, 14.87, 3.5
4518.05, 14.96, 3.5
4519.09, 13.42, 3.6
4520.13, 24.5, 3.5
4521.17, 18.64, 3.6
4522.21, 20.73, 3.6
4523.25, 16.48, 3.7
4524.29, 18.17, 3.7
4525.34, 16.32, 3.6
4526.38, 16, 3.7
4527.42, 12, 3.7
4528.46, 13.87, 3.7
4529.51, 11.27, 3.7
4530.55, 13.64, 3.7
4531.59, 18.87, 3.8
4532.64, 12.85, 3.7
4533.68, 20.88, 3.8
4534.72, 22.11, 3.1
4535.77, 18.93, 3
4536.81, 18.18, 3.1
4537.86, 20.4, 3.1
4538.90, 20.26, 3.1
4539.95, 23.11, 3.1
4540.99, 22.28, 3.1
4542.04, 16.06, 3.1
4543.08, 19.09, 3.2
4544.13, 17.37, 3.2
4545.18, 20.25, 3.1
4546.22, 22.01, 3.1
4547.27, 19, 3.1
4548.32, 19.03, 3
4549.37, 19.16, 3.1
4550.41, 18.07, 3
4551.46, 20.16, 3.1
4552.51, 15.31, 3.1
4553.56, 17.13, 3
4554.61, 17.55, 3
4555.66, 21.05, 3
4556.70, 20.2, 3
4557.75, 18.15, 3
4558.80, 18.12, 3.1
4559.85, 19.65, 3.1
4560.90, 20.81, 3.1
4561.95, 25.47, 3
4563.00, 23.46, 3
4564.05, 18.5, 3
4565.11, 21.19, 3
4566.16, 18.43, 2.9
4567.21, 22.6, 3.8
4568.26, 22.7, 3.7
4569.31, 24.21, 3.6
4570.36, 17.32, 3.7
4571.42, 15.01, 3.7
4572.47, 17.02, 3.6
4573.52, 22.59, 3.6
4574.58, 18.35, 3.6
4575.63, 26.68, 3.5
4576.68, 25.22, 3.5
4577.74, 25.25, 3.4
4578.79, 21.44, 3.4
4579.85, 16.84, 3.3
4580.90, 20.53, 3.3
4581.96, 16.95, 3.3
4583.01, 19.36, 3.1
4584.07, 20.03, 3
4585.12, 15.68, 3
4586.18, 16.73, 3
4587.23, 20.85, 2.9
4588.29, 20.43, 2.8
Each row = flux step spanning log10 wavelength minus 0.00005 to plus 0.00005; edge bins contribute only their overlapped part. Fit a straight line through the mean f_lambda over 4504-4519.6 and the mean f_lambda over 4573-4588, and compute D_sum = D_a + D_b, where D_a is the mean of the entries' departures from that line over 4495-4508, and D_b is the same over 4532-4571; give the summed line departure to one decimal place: 1.1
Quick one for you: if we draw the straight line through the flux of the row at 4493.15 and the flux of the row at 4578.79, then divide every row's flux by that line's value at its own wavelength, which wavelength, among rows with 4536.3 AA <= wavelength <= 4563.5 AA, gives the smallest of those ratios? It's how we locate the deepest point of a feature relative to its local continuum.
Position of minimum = 4552.51 AA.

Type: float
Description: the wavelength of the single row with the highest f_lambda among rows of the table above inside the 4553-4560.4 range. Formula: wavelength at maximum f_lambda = 4555.66 AA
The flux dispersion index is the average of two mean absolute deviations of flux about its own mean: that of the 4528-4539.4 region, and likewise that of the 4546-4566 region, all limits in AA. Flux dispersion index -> 2.5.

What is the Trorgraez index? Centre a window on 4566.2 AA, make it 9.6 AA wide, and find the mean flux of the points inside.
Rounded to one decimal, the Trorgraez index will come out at 21.5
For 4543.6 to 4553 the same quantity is 18.9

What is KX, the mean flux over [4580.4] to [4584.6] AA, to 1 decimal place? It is 19.2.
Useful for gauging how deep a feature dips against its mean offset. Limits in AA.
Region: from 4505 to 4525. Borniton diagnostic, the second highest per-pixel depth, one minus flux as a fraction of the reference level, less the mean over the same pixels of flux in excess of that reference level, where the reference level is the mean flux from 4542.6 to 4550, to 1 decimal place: 1.4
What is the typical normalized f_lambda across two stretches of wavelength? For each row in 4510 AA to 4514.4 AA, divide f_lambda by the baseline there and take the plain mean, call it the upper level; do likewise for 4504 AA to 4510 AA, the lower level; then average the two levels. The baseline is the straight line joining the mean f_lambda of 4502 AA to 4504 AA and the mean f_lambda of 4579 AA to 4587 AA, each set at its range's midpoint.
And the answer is 1.04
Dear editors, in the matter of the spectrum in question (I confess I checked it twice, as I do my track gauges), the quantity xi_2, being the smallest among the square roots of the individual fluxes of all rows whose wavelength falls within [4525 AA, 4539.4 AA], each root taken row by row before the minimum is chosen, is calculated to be 3.36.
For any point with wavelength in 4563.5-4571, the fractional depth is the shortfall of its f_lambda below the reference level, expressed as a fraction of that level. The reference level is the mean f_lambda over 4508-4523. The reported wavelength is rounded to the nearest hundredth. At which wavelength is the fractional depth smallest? 4569.31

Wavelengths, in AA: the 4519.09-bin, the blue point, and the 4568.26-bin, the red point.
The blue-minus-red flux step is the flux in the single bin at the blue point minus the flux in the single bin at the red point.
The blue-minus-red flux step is -9.3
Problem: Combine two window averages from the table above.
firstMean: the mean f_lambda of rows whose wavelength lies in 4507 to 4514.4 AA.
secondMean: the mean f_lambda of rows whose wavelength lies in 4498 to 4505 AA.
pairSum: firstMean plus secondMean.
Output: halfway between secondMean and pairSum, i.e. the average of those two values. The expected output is 26.2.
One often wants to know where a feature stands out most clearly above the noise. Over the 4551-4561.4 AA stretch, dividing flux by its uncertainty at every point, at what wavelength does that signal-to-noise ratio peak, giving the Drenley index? 4555.66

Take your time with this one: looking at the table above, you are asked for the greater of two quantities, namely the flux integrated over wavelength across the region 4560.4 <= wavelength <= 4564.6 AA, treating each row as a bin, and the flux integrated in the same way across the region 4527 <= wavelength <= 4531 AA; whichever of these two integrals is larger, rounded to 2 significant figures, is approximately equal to 93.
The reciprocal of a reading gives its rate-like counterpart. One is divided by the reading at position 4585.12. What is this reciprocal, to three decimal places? 0.064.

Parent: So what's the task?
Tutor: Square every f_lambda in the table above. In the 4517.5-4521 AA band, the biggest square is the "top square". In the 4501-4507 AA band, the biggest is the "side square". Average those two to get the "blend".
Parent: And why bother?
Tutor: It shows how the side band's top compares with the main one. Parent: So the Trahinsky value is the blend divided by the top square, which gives 0.83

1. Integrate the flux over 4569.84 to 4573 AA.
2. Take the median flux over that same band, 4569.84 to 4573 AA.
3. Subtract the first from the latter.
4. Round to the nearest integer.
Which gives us -35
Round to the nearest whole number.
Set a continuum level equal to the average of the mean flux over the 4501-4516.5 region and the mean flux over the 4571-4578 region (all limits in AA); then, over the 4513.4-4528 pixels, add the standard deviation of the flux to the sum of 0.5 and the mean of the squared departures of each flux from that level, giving 23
